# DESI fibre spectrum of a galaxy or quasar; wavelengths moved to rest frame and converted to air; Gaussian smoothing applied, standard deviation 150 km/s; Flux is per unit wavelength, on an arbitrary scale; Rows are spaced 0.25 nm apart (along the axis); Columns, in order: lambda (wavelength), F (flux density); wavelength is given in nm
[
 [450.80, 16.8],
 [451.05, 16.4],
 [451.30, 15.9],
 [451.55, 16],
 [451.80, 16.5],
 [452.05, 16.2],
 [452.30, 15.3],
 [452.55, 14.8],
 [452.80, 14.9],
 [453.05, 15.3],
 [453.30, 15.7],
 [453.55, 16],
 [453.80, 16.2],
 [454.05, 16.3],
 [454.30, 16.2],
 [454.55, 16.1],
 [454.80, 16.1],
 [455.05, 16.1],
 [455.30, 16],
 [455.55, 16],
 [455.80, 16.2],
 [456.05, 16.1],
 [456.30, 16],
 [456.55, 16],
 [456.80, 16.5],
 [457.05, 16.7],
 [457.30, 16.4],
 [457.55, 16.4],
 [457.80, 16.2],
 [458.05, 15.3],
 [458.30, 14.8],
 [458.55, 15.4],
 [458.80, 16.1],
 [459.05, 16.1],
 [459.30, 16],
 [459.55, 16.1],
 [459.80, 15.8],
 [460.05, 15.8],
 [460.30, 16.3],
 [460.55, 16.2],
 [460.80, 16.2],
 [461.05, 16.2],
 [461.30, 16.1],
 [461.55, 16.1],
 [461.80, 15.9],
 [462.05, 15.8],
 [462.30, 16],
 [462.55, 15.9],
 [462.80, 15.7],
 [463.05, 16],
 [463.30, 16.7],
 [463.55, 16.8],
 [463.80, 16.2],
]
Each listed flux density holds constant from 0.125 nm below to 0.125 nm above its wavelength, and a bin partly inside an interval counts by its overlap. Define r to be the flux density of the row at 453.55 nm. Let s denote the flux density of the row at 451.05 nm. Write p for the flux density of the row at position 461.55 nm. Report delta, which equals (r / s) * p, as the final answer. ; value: 15.7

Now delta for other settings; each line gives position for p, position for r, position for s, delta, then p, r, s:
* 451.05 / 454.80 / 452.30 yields 17.3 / 16.4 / 16.1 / 15.3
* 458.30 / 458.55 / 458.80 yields 14.2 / 14.8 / 15.4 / 16.1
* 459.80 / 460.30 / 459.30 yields 16.1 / 15.8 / 16.3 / 16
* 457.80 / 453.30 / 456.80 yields 15.4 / 16.2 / 15.7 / 16.5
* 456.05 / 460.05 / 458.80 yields 15.8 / 16.1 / 15.8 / 16.1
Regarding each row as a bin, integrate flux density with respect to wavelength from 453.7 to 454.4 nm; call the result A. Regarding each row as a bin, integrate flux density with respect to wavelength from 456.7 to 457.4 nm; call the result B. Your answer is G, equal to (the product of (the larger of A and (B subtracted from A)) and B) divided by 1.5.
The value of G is 88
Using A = 11.4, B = 11.6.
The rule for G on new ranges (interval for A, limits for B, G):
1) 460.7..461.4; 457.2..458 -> 98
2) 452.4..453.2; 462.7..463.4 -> 91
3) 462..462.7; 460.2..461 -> 96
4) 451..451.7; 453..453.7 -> 83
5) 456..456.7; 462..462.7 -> 83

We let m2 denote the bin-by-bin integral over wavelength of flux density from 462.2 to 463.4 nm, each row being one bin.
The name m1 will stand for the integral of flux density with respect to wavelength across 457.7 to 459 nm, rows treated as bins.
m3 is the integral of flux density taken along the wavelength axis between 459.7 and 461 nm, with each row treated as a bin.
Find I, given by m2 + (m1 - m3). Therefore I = 19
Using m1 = 20.3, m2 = 19.3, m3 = 20.9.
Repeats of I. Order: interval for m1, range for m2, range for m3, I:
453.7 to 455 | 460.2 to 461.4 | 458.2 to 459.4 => 22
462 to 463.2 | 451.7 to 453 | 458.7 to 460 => 18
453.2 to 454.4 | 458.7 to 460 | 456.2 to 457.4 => 21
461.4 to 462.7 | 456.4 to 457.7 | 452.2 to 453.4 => 24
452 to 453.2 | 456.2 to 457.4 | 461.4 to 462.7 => 17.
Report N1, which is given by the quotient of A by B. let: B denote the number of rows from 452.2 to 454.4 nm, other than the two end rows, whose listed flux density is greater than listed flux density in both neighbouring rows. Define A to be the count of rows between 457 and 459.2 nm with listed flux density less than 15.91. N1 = 3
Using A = 3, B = 1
